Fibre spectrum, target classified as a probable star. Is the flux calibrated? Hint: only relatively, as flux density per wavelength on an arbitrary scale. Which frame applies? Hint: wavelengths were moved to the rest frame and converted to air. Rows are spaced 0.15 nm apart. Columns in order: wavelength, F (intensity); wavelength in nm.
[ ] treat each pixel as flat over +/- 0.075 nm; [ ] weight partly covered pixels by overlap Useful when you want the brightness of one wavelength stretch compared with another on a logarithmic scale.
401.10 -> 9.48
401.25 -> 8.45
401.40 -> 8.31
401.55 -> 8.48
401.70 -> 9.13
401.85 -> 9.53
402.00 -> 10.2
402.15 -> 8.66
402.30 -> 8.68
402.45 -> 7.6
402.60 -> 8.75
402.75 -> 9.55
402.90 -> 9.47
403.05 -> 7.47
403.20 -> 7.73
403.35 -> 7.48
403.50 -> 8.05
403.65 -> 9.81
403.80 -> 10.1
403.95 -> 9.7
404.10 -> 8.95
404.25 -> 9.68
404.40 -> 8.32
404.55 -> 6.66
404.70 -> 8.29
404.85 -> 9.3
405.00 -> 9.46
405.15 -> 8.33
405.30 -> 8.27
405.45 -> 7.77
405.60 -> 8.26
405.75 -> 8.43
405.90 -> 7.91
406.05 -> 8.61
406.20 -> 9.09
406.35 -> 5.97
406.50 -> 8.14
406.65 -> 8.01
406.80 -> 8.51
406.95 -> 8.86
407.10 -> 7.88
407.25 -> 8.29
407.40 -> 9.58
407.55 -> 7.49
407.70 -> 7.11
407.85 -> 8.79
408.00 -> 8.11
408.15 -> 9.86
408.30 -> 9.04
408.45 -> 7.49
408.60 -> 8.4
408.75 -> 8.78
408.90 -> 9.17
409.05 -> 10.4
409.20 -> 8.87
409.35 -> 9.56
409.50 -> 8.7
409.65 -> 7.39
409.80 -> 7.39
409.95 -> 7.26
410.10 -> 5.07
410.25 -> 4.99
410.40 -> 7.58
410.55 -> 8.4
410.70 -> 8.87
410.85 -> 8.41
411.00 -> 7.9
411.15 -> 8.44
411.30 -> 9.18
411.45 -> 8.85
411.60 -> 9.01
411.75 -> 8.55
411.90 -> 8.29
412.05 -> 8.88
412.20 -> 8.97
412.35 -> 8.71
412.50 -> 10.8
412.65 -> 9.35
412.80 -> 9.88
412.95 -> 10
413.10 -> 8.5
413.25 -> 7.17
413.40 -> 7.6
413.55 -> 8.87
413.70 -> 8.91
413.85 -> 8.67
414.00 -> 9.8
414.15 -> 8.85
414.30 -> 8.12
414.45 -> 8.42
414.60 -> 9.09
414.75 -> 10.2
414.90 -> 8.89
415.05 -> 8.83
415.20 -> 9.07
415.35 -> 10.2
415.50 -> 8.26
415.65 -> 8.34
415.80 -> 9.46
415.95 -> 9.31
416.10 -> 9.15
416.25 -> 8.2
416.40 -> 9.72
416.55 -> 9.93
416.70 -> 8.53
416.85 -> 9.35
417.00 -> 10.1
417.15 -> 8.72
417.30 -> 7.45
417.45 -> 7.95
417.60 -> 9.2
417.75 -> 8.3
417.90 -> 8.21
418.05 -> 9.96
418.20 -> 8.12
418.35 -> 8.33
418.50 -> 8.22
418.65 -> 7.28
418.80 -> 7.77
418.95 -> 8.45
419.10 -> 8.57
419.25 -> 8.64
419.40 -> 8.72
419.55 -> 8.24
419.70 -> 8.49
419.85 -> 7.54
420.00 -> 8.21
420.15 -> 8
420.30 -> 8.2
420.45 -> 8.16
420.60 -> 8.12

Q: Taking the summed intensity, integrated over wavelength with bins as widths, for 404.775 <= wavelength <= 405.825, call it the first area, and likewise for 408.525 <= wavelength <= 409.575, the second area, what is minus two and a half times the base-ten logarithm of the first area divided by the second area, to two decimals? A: 0.07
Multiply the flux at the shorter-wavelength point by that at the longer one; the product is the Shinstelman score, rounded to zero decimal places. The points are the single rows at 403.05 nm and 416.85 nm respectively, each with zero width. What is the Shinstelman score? 70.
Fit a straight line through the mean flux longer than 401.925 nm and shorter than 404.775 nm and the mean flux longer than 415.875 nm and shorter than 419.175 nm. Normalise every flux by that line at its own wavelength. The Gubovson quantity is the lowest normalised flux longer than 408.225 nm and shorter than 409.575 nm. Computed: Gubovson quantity 0.86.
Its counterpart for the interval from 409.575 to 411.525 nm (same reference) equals 0.57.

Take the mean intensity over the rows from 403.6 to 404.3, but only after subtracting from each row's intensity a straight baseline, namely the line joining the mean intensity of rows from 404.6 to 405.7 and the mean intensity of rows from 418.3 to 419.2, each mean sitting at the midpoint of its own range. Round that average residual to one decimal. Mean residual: 1.1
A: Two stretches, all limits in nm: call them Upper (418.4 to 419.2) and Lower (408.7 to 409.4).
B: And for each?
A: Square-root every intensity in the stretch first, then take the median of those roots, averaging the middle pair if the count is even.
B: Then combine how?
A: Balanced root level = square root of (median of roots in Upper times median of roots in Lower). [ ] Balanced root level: 2.95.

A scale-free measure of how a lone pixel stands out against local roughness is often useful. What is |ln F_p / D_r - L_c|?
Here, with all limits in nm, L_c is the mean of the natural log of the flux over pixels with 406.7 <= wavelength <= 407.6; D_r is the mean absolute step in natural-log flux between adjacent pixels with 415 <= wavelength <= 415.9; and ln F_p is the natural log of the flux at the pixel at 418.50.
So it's 19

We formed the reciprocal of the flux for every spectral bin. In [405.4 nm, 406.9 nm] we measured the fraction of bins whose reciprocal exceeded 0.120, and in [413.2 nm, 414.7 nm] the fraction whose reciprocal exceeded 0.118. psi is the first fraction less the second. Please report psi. 0.20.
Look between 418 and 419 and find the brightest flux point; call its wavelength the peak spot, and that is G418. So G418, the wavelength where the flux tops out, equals 418.05 nm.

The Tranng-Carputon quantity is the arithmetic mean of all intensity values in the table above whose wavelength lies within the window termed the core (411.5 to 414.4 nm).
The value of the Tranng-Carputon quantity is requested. 8.89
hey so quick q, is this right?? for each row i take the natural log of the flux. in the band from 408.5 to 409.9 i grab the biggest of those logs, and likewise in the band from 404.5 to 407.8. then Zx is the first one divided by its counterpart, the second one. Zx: 1.04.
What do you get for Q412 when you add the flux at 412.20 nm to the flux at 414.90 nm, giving 17.9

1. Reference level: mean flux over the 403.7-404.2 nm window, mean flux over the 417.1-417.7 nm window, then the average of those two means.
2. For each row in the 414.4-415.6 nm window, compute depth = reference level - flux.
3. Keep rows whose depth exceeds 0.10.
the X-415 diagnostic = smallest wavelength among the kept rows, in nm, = 414.45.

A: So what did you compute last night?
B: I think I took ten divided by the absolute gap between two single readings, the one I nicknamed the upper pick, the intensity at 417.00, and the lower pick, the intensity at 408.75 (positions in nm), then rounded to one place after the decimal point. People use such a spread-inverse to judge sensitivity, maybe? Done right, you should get 7.6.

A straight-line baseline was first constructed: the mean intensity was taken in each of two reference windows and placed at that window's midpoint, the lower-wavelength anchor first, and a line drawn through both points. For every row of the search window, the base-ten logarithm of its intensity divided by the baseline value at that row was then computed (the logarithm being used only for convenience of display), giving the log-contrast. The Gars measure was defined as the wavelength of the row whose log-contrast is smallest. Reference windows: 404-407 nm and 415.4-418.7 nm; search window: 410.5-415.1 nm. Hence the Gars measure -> 413.25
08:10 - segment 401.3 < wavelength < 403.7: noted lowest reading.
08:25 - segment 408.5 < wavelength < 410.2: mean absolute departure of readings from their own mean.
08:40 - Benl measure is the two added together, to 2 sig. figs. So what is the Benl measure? 8.6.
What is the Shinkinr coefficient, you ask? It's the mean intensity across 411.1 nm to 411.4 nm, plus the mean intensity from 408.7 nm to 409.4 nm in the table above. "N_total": 18.2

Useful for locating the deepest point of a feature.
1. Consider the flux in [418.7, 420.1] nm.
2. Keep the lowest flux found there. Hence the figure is 7.54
